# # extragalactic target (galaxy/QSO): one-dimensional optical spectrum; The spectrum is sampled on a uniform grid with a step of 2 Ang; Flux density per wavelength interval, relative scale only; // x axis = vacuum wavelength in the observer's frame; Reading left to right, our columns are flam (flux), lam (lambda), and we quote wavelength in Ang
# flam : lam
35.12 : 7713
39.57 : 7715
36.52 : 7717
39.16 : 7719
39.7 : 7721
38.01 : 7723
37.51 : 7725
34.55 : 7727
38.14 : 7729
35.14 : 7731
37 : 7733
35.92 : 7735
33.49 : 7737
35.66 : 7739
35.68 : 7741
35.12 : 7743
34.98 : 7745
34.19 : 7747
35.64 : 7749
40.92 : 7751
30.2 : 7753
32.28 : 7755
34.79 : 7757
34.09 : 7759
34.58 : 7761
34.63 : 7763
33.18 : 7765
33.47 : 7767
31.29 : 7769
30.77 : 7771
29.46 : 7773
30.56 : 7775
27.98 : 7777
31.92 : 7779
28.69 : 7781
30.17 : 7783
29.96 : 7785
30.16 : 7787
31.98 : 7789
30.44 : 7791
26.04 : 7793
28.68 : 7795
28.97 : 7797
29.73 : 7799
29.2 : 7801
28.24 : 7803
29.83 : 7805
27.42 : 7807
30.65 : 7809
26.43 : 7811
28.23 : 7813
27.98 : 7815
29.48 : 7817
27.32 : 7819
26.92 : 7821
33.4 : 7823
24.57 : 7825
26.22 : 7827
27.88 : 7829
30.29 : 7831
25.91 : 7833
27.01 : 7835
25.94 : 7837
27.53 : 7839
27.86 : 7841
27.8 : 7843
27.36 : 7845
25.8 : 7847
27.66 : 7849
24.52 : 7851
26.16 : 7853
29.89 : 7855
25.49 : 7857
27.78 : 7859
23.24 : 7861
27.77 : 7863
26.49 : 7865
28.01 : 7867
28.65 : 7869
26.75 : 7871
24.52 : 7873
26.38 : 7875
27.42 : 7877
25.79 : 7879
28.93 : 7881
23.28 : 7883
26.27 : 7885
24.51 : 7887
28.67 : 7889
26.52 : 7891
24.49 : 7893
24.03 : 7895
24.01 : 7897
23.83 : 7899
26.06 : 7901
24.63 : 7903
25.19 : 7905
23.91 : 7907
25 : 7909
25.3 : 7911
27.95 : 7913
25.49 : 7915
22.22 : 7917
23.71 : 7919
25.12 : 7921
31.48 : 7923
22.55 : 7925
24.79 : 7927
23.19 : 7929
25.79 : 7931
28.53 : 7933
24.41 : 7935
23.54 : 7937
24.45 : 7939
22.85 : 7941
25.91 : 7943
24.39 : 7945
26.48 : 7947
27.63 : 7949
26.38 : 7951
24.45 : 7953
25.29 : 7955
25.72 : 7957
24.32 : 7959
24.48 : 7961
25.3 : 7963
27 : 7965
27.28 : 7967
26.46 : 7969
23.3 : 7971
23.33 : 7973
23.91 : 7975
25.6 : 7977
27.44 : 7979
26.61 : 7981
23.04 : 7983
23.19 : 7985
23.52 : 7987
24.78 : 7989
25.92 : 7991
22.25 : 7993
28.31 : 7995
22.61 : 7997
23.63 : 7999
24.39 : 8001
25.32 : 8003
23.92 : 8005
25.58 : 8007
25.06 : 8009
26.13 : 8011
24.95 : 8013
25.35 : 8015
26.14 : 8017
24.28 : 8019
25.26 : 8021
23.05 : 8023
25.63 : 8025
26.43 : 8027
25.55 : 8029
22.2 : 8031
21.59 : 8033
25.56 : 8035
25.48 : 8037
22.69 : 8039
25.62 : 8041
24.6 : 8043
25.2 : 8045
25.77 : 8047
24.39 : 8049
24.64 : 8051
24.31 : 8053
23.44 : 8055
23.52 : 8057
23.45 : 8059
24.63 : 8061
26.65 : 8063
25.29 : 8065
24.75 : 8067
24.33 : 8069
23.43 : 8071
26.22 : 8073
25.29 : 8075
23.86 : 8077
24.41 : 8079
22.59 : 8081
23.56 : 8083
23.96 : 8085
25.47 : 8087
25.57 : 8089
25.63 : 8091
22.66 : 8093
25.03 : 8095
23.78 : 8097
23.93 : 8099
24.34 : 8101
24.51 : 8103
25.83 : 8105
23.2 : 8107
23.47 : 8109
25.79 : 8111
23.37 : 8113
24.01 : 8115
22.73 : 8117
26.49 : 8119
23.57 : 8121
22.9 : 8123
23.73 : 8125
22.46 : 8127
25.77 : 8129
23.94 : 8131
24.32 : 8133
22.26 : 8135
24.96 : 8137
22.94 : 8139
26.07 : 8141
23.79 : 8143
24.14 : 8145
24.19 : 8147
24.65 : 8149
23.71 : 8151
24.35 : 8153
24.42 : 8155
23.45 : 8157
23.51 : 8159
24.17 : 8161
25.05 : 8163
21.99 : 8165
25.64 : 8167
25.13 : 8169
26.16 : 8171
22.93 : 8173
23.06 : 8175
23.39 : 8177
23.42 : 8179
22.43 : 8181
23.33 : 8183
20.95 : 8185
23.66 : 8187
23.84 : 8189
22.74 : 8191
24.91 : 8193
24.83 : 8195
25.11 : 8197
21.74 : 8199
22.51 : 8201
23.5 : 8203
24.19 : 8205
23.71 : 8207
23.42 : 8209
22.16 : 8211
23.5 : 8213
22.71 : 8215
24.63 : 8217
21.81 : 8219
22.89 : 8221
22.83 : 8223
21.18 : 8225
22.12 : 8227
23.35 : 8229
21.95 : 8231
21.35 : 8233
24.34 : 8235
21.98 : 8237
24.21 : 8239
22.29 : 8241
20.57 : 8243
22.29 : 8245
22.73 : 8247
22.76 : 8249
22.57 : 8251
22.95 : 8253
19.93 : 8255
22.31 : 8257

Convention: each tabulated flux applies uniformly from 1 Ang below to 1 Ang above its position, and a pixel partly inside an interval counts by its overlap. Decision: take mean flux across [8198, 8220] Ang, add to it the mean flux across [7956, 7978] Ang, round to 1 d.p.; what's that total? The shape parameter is 48.2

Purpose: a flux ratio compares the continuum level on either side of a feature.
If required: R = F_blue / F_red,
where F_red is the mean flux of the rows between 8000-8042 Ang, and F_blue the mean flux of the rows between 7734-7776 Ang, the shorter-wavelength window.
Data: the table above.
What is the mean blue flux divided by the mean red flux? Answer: 1.37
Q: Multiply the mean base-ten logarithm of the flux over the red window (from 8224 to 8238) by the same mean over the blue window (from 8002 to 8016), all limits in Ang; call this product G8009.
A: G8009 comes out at 1.89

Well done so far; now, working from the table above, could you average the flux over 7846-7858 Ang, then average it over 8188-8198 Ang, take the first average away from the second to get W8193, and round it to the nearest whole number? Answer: -2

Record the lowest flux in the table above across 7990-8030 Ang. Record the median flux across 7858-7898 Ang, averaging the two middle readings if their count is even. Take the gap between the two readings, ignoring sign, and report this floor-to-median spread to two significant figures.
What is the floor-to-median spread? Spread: 4.2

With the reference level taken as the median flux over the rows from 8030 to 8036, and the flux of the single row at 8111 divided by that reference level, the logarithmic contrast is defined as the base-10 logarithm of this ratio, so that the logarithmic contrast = 0.07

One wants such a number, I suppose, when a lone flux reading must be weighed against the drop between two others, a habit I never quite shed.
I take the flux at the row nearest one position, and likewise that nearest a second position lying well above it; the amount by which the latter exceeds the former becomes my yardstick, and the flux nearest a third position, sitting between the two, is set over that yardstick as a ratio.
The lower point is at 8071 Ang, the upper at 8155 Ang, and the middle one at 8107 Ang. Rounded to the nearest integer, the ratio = 23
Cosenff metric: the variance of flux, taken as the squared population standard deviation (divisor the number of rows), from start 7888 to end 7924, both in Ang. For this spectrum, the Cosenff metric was 4.4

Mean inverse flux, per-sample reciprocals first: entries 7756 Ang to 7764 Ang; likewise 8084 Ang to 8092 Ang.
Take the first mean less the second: -0.0108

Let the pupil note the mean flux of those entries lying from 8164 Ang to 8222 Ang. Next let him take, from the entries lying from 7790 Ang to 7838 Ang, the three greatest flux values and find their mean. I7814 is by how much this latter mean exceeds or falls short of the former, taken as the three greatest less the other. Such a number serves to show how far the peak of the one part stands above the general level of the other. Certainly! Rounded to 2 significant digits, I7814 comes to 8.0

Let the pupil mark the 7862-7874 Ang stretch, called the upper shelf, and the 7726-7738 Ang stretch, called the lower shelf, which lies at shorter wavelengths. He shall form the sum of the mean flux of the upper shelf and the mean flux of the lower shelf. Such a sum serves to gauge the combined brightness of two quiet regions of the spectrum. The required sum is 62.7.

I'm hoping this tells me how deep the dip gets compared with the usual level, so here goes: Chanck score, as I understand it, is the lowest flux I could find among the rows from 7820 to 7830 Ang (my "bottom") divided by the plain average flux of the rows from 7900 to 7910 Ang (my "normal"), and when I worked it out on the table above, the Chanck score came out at 0.98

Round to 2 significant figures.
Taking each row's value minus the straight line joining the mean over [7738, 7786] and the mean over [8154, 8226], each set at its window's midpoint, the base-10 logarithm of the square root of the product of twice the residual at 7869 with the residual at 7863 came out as 0.52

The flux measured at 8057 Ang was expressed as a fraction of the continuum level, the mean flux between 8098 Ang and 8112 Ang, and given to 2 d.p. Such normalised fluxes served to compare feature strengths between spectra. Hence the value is 0.96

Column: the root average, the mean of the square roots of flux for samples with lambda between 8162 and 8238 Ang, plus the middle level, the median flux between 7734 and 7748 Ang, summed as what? 40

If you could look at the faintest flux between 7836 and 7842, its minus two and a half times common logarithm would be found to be -3.5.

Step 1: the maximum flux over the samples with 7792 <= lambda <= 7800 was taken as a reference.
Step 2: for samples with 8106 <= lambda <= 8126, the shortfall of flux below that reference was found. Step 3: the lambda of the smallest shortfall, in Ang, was 8119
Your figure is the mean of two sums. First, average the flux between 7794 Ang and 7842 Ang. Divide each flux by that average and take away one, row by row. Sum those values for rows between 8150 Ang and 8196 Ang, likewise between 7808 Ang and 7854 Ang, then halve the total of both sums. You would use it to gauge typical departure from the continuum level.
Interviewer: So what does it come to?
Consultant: -2.0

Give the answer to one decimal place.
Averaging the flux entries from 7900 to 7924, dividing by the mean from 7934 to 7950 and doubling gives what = 2.0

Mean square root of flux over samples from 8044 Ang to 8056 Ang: 4.962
